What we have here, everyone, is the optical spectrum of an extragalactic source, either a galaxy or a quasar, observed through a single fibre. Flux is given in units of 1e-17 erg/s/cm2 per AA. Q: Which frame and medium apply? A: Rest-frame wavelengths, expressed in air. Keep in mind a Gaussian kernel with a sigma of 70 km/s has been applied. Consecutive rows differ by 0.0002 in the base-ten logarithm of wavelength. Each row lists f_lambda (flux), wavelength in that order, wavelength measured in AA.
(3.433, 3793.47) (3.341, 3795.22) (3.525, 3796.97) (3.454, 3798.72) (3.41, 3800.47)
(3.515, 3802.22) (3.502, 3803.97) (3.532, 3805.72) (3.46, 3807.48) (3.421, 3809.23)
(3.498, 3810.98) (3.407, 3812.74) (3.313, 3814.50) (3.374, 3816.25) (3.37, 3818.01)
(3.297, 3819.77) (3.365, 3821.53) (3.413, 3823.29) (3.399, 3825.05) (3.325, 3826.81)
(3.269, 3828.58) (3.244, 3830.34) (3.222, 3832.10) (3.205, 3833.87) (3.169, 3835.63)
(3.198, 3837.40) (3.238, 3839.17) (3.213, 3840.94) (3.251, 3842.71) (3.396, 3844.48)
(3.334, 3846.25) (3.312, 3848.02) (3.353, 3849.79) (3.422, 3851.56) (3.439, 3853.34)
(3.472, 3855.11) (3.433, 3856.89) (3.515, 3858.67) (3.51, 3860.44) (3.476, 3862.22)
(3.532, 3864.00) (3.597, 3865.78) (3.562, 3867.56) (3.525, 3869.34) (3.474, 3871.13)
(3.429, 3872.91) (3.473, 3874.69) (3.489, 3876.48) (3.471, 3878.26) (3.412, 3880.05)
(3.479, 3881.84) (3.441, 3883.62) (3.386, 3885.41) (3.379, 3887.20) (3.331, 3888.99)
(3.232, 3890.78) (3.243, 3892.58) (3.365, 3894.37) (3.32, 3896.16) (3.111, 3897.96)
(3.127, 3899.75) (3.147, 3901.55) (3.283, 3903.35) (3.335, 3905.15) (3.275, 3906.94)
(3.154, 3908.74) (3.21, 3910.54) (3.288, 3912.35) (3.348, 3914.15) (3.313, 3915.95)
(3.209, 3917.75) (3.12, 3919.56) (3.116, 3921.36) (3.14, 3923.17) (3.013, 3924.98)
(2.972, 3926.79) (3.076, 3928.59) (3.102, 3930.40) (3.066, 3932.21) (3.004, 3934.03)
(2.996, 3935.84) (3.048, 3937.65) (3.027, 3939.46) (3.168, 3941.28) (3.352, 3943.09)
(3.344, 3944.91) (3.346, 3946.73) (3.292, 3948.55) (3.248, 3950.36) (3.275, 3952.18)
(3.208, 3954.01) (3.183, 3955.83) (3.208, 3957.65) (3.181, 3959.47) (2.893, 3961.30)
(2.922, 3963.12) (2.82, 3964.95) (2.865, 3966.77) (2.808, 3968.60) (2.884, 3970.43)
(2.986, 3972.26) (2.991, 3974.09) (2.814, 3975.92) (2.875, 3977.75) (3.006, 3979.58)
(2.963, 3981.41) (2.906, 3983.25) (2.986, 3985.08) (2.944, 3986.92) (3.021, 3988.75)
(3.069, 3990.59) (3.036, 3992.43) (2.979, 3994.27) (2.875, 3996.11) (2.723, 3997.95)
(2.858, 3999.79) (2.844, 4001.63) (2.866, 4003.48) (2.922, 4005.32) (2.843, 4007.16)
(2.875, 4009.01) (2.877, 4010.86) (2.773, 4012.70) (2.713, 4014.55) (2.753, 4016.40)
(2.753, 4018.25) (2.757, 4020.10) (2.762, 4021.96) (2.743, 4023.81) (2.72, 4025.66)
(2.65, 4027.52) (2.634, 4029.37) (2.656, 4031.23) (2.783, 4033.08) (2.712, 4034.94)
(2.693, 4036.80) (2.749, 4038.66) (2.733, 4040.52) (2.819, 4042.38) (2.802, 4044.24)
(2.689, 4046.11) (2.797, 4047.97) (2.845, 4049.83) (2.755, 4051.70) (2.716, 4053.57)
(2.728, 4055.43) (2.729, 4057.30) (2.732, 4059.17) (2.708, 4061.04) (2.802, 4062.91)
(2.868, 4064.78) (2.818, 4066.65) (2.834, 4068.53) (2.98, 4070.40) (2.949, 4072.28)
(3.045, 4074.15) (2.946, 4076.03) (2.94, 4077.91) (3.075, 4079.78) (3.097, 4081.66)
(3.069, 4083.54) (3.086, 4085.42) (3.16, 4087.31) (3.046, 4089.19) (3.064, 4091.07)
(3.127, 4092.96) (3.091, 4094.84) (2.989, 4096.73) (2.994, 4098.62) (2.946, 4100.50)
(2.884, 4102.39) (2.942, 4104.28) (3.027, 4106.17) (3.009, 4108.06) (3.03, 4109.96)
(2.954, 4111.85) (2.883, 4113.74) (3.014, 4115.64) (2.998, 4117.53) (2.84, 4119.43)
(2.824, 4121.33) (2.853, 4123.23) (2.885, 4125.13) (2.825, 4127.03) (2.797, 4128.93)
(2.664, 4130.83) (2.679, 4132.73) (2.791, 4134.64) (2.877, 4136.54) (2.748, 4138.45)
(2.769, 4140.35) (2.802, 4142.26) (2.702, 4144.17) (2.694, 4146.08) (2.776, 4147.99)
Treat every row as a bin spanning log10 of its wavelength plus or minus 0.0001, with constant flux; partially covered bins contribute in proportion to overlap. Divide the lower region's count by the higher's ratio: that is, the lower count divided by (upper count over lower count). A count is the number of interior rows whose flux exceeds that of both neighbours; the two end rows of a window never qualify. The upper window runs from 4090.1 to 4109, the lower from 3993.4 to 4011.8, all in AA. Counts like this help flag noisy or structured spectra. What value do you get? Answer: 1.3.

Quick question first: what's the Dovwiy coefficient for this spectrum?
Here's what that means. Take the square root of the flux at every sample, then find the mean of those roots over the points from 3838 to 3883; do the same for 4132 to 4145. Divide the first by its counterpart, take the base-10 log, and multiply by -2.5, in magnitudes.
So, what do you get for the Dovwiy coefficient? -0.12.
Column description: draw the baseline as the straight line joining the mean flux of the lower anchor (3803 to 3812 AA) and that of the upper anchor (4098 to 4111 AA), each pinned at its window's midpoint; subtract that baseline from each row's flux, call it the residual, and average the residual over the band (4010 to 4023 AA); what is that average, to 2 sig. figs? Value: -0.36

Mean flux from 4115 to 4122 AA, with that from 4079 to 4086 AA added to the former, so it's 6.00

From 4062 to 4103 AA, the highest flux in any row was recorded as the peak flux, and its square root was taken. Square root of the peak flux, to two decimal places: 1.78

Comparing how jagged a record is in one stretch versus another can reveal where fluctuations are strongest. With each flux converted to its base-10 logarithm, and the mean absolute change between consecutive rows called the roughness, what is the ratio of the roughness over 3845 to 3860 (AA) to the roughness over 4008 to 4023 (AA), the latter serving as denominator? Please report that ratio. 1.15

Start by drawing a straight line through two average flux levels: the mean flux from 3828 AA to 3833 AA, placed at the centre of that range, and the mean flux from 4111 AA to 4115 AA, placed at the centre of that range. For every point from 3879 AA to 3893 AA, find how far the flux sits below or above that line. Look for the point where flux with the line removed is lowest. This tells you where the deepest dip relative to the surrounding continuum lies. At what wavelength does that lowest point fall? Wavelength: 3890.78 AA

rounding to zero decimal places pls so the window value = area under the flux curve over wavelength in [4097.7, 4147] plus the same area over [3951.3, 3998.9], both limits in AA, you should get 283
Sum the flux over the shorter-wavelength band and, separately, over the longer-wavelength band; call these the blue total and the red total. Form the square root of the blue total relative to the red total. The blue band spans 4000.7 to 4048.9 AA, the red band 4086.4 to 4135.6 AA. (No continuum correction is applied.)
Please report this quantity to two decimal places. 0.97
